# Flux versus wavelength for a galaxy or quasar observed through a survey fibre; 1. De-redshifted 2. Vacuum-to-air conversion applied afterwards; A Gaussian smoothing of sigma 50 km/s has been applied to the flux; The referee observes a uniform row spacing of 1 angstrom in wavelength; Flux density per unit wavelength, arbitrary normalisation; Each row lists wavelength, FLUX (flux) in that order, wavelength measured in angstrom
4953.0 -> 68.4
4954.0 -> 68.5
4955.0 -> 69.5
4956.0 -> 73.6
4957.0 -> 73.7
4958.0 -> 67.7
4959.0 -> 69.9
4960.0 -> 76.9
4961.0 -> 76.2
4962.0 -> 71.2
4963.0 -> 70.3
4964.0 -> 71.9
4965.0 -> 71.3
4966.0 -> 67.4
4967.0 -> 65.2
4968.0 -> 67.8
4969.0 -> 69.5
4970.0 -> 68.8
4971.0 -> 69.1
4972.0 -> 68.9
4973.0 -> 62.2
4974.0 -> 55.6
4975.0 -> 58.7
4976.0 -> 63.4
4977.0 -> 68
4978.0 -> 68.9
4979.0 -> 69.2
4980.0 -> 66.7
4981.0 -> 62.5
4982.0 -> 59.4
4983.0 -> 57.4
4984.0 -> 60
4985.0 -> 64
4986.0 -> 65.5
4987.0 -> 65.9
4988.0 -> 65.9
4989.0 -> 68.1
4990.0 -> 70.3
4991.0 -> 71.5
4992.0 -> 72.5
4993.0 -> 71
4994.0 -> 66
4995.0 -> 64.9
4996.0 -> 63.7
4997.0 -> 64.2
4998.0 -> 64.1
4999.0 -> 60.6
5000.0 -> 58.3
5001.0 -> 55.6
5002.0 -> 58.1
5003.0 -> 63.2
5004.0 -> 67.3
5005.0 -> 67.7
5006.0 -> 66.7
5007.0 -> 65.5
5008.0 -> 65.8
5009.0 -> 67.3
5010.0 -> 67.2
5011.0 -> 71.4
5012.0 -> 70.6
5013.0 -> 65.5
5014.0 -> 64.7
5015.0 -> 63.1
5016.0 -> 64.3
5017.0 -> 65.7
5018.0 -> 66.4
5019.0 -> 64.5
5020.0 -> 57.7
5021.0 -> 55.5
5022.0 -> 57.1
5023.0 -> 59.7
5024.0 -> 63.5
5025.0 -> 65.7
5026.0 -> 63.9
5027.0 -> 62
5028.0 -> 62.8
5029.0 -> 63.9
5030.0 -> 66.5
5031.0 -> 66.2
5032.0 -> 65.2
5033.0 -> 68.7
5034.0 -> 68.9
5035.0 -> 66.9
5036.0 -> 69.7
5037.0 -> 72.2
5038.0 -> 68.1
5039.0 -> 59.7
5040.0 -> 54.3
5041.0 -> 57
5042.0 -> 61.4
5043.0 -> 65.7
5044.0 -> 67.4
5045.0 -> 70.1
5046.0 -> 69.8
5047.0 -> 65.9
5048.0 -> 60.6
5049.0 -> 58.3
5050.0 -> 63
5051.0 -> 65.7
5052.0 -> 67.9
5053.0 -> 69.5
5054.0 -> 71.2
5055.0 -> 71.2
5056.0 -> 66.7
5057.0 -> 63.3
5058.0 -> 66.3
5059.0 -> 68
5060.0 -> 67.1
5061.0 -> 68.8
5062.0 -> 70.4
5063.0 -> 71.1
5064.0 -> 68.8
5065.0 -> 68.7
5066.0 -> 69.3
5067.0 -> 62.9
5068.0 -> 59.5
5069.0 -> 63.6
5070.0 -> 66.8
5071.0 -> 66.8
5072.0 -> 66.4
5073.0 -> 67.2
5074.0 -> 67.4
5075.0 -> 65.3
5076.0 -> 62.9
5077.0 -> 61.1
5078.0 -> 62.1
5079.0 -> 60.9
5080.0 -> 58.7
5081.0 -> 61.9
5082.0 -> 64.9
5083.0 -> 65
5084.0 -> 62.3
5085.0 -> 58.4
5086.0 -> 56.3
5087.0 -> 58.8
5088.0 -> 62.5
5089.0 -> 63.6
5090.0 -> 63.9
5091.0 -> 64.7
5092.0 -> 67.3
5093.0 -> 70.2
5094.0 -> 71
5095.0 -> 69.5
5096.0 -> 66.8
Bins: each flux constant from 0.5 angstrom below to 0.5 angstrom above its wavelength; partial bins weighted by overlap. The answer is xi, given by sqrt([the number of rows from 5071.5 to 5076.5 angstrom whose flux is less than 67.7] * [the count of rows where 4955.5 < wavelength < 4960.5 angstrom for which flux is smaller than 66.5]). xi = 0.0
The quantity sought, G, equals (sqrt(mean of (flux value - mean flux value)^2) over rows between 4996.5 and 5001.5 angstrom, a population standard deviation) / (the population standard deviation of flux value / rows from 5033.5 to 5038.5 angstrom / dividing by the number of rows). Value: 1.9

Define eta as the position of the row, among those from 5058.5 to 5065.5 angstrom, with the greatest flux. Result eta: 5063.0 angstrom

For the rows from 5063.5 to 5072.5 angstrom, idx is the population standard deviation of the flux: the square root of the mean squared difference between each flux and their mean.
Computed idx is 3.07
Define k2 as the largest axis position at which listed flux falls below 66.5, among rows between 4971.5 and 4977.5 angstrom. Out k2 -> 4976.0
